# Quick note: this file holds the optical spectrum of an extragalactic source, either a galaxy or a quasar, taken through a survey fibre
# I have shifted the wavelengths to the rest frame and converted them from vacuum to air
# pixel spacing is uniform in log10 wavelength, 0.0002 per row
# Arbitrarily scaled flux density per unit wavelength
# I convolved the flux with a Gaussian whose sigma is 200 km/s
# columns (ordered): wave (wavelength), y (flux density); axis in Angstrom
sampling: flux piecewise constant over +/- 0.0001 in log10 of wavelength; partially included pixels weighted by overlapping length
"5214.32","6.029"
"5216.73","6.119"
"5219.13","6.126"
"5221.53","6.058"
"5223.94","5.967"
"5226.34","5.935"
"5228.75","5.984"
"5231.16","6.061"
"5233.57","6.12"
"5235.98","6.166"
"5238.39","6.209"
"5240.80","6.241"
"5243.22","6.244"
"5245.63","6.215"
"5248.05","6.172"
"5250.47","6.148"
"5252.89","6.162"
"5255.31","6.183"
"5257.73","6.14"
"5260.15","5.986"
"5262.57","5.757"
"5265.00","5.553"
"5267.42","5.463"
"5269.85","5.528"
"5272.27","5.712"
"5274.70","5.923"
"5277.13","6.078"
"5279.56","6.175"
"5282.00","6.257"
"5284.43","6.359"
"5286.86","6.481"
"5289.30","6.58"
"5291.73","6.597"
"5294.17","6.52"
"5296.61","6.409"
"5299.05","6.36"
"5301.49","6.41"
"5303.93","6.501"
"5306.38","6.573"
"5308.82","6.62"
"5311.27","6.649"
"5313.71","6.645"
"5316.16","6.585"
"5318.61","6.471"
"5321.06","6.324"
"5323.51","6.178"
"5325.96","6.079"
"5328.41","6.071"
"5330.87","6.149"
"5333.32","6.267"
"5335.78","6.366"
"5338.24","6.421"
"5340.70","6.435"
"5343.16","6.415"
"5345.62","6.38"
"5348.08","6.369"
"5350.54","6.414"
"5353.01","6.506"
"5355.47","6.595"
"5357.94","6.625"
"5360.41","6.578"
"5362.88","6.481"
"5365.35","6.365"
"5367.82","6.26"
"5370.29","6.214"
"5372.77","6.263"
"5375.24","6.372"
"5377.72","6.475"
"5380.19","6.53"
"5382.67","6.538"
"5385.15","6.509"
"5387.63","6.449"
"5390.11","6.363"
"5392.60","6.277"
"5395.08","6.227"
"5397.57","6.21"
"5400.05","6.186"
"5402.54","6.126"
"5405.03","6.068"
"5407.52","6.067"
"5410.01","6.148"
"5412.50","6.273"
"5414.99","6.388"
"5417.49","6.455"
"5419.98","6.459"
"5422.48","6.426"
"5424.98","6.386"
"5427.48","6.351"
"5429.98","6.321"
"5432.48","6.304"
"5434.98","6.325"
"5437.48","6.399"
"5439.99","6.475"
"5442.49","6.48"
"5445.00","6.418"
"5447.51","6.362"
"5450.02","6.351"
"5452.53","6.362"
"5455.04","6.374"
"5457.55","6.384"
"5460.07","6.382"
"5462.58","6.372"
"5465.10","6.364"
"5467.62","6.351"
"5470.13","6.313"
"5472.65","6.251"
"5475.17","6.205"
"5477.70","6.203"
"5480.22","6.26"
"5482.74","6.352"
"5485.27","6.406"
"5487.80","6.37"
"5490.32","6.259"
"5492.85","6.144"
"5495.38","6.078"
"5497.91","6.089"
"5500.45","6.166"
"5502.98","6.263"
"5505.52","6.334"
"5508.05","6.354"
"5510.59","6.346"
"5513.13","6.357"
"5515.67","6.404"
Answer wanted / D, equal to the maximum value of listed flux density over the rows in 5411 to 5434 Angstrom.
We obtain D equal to 6.459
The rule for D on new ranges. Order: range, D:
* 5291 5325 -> 6.649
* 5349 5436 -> 6.625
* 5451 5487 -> 6.406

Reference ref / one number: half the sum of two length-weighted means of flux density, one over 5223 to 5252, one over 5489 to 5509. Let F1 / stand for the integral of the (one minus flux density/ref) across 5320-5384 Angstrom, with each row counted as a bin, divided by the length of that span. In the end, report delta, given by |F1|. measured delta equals 0.033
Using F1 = -0.033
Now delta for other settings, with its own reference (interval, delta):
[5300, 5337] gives 0.036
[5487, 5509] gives 0.009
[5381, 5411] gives 0.016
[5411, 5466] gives 0.035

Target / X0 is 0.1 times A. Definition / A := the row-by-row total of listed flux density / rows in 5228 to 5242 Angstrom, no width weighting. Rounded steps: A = 36.8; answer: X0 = 3.68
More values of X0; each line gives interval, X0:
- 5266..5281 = 3.49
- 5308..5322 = 3.93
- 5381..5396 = 3.84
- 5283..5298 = 3.89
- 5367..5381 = 3.81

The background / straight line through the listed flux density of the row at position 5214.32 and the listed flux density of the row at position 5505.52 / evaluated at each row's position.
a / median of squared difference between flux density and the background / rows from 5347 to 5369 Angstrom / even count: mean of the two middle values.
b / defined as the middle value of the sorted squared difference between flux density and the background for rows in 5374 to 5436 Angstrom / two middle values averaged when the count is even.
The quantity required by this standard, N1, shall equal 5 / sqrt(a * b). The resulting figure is 113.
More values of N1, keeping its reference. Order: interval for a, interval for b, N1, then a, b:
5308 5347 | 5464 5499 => 325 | 0.054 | 0.004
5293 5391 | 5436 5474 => 210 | 0.072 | 0.008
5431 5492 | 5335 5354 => 243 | 0.007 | 0.061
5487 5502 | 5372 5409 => 183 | 0.029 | 0.026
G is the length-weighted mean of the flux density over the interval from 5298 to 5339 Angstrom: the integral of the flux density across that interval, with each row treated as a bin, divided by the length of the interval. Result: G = 6.39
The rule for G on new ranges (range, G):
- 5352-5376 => 6.43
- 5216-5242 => 6.09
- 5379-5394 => 6.44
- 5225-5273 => 6.00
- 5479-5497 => 6.27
